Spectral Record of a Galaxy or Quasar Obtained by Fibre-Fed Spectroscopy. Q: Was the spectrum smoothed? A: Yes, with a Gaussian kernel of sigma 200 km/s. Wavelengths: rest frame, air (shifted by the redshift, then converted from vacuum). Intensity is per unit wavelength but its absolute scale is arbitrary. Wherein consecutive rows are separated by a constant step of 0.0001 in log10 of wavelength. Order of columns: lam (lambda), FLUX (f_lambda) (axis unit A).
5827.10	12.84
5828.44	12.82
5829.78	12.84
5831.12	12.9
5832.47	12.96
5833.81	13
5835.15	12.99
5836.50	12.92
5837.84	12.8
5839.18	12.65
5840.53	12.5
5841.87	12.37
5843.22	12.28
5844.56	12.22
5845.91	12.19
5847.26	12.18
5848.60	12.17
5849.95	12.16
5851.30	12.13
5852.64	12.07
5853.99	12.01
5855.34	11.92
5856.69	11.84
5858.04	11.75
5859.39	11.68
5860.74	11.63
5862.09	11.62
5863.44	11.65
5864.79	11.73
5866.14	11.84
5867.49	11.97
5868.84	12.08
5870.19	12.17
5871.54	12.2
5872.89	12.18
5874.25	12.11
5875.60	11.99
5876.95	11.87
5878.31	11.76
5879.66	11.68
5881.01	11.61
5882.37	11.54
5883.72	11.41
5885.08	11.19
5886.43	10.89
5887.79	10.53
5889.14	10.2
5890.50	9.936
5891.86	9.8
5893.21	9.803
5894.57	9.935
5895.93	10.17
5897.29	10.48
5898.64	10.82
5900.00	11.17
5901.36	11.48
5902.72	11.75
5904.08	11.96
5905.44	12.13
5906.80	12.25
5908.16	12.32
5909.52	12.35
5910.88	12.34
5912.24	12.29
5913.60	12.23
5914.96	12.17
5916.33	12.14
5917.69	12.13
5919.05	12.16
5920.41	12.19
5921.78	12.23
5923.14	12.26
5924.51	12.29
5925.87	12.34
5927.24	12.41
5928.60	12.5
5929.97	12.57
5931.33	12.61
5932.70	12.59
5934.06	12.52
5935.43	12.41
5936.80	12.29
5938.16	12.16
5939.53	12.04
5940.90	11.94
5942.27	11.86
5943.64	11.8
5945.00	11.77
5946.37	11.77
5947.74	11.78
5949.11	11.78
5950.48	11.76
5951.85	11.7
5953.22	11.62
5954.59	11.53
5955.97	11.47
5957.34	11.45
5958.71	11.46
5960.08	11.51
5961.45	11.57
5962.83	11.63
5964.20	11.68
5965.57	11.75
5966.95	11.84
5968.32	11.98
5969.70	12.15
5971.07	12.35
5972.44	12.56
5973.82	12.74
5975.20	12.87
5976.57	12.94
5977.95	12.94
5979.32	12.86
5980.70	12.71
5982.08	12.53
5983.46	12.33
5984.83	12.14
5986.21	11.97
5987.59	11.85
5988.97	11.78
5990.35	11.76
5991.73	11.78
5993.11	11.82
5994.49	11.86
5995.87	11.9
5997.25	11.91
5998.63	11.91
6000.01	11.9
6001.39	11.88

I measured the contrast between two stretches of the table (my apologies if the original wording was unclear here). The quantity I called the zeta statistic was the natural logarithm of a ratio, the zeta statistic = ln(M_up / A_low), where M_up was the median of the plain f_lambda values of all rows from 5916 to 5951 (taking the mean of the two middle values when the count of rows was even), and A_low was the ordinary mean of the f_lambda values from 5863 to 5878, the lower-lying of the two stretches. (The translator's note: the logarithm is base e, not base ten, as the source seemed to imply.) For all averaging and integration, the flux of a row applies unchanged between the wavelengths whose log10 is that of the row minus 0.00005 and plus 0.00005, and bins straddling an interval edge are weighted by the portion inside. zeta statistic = 0.016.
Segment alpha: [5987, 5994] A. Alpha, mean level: 11.8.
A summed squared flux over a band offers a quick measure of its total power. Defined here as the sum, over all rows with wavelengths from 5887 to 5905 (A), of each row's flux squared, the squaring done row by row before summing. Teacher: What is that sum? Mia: 1472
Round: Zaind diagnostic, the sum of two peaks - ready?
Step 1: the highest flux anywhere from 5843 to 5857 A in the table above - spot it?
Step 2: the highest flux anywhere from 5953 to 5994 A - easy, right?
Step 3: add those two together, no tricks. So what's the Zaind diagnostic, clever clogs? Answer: 25.2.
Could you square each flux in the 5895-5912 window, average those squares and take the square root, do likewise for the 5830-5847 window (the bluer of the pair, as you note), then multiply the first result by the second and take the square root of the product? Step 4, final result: 12.1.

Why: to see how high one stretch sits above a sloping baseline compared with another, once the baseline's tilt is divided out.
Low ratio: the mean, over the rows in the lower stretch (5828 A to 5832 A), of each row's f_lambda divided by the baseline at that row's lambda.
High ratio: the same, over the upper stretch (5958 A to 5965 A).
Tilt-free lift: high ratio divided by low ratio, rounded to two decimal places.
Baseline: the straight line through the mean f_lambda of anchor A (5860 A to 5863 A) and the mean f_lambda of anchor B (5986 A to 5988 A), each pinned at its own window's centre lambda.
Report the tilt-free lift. 0.88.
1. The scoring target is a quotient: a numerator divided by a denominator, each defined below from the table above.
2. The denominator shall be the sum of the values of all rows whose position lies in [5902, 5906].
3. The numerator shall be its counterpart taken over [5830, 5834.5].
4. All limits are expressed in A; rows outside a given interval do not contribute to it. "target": 1.08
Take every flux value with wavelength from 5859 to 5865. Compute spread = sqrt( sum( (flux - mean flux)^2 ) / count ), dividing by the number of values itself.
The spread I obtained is 0.04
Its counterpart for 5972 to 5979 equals 0.14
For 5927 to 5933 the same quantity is 0.07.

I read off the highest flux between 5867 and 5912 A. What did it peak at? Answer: 12.35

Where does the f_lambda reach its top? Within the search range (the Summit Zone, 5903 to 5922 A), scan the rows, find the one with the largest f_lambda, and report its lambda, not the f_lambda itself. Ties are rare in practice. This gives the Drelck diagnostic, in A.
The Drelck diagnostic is 5909.52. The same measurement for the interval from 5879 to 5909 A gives 5908.16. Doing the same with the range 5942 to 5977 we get 5976.57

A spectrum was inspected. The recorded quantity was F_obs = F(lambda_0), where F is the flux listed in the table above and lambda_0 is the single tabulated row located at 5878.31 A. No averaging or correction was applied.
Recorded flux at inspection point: 11.76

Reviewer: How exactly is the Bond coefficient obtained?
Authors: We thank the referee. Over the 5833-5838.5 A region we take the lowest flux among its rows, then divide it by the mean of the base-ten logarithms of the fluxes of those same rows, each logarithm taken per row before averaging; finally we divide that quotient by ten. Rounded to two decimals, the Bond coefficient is 1.15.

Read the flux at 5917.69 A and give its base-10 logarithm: 1.08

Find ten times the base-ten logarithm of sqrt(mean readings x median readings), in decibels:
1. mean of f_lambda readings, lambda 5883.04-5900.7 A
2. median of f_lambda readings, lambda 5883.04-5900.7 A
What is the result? 10.2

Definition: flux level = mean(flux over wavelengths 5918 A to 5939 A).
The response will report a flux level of 12.4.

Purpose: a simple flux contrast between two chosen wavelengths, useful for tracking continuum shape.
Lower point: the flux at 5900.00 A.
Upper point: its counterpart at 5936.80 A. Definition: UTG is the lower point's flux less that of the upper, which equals -1.1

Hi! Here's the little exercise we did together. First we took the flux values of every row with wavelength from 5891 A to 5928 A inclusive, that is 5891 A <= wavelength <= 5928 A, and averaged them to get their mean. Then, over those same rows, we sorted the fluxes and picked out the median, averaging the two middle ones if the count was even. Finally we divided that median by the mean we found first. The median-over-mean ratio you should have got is 1.04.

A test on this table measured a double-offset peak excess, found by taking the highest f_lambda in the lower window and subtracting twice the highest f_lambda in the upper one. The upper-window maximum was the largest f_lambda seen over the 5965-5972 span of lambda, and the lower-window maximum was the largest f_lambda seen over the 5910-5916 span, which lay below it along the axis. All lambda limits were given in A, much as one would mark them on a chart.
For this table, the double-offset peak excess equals -12.4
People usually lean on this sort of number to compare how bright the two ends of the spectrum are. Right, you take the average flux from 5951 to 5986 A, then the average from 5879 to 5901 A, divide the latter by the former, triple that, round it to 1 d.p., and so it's 2.7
